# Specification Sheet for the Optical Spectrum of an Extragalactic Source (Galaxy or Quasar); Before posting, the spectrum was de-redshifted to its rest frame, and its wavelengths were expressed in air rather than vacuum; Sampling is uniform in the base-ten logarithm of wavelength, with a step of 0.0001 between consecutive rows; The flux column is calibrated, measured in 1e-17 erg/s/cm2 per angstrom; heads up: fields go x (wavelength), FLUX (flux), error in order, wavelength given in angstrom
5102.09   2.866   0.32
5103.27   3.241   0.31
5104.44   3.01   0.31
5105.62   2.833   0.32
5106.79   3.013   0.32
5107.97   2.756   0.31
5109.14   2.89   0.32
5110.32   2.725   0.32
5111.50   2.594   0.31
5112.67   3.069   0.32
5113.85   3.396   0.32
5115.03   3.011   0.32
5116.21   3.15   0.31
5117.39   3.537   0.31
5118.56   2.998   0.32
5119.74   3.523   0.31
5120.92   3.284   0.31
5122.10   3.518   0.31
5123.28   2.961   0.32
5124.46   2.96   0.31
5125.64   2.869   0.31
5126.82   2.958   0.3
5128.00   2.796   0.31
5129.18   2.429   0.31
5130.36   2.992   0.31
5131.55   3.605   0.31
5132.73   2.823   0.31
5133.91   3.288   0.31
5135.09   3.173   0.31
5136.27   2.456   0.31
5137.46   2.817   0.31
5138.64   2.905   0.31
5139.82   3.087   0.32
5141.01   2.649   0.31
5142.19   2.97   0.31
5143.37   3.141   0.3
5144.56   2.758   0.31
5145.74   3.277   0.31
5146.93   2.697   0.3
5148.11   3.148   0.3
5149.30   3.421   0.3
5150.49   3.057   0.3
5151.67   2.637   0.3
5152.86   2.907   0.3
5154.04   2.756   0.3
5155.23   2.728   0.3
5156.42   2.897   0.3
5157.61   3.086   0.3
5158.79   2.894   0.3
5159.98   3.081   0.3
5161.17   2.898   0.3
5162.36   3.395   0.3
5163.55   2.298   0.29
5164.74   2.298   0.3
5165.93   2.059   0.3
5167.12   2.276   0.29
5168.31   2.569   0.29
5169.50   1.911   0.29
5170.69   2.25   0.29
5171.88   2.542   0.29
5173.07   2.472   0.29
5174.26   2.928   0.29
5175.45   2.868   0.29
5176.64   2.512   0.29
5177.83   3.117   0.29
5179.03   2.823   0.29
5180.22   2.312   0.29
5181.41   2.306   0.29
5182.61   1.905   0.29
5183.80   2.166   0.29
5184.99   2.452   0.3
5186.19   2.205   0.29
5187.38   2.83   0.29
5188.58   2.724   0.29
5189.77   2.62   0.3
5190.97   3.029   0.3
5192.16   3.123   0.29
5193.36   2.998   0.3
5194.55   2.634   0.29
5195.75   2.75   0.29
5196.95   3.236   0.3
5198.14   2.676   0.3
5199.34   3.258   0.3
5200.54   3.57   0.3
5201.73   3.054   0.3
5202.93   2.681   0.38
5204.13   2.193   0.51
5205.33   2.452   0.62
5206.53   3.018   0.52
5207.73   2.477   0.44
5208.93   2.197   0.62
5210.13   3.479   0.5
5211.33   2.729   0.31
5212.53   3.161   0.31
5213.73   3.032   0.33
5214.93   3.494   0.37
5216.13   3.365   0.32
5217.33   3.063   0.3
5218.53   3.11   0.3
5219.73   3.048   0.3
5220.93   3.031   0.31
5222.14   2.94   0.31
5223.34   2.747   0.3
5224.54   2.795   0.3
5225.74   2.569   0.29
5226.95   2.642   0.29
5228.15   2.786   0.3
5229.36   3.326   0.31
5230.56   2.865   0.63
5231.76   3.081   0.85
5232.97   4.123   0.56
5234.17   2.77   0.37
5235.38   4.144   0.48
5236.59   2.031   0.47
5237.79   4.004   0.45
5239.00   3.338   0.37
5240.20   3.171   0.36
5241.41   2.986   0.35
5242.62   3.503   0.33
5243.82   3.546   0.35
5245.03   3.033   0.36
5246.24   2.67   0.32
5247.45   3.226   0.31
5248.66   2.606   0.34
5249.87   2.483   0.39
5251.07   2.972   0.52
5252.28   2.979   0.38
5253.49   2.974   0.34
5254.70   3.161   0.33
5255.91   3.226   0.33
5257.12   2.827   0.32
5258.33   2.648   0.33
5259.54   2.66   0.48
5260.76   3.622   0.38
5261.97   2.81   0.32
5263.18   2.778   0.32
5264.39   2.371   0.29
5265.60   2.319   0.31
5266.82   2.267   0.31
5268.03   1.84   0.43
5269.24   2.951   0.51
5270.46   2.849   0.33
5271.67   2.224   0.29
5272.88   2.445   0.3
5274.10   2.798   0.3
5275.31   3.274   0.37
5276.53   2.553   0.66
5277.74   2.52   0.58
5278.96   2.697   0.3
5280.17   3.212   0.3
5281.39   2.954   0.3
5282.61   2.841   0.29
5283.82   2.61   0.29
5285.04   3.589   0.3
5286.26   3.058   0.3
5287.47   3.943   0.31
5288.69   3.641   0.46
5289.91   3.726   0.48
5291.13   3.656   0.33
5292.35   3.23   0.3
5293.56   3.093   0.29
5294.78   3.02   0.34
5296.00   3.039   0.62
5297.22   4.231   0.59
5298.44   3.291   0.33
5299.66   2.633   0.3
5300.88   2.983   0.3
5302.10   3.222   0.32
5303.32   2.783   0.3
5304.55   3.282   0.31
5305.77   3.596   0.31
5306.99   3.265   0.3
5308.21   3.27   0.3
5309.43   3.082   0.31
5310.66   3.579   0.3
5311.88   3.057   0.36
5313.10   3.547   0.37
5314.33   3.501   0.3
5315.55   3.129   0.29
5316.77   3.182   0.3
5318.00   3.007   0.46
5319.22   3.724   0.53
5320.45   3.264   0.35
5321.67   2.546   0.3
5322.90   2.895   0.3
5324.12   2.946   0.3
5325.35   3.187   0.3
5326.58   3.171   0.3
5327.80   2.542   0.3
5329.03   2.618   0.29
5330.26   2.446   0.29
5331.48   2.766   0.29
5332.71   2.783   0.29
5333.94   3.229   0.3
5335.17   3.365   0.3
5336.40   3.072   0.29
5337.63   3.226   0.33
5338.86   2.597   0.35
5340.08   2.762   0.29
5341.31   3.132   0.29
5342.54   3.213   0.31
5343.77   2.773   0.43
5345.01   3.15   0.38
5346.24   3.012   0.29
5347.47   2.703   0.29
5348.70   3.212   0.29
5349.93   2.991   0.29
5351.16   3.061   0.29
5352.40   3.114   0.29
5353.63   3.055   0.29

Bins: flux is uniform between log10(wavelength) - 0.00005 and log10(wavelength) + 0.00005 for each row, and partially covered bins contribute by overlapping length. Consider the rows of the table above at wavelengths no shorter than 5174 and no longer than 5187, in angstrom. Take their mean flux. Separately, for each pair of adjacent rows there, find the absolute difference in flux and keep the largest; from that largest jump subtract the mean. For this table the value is -1.90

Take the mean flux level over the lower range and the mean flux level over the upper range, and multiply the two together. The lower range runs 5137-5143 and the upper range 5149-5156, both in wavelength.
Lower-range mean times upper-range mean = 8.4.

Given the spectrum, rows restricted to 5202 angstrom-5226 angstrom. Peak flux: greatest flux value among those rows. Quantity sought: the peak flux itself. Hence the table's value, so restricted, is 3.494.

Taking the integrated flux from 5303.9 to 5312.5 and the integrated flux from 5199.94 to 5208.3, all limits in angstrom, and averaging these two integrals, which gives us 25.8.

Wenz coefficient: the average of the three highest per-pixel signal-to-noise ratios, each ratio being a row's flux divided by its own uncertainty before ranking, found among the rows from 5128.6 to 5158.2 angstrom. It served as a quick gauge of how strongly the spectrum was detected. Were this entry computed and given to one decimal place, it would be 11.2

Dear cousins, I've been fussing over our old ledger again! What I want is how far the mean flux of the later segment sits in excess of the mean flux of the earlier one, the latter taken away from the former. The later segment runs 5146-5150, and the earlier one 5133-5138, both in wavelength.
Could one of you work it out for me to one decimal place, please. 0.2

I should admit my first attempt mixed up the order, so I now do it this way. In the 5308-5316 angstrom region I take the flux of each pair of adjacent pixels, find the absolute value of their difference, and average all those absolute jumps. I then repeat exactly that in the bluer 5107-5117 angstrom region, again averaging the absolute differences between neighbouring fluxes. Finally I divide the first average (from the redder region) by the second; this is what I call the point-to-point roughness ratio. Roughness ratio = 1.4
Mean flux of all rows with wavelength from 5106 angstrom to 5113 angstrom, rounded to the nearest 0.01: 2.84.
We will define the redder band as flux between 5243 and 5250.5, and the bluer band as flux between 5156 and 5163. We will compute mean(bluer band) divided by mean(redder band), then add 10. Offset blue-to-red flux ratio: 11.0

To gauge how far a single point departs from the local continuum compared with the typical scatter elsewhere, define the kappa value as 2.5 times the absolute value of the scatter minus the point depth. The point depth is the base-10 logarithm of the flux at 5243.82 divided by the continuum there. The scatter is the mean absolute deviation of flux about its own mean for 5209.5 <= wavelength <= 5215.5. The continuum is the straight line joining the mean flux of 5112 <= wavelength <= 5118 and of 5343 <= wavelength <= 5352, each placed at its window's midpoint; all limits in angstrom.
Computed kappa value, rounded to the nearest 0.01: 0.47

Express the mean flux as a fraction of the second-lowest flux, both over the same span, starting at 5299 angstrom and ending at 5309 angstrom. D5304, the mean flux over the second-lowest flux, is 1.12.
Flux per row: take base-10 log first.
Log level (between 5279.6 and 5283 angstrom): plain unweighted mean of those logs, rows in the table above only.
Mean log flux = 0.477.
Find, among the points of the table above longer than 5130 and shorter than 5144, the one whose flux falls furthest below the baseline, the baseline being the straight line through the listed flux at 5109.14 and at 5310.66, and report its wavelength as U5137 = 5136.27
